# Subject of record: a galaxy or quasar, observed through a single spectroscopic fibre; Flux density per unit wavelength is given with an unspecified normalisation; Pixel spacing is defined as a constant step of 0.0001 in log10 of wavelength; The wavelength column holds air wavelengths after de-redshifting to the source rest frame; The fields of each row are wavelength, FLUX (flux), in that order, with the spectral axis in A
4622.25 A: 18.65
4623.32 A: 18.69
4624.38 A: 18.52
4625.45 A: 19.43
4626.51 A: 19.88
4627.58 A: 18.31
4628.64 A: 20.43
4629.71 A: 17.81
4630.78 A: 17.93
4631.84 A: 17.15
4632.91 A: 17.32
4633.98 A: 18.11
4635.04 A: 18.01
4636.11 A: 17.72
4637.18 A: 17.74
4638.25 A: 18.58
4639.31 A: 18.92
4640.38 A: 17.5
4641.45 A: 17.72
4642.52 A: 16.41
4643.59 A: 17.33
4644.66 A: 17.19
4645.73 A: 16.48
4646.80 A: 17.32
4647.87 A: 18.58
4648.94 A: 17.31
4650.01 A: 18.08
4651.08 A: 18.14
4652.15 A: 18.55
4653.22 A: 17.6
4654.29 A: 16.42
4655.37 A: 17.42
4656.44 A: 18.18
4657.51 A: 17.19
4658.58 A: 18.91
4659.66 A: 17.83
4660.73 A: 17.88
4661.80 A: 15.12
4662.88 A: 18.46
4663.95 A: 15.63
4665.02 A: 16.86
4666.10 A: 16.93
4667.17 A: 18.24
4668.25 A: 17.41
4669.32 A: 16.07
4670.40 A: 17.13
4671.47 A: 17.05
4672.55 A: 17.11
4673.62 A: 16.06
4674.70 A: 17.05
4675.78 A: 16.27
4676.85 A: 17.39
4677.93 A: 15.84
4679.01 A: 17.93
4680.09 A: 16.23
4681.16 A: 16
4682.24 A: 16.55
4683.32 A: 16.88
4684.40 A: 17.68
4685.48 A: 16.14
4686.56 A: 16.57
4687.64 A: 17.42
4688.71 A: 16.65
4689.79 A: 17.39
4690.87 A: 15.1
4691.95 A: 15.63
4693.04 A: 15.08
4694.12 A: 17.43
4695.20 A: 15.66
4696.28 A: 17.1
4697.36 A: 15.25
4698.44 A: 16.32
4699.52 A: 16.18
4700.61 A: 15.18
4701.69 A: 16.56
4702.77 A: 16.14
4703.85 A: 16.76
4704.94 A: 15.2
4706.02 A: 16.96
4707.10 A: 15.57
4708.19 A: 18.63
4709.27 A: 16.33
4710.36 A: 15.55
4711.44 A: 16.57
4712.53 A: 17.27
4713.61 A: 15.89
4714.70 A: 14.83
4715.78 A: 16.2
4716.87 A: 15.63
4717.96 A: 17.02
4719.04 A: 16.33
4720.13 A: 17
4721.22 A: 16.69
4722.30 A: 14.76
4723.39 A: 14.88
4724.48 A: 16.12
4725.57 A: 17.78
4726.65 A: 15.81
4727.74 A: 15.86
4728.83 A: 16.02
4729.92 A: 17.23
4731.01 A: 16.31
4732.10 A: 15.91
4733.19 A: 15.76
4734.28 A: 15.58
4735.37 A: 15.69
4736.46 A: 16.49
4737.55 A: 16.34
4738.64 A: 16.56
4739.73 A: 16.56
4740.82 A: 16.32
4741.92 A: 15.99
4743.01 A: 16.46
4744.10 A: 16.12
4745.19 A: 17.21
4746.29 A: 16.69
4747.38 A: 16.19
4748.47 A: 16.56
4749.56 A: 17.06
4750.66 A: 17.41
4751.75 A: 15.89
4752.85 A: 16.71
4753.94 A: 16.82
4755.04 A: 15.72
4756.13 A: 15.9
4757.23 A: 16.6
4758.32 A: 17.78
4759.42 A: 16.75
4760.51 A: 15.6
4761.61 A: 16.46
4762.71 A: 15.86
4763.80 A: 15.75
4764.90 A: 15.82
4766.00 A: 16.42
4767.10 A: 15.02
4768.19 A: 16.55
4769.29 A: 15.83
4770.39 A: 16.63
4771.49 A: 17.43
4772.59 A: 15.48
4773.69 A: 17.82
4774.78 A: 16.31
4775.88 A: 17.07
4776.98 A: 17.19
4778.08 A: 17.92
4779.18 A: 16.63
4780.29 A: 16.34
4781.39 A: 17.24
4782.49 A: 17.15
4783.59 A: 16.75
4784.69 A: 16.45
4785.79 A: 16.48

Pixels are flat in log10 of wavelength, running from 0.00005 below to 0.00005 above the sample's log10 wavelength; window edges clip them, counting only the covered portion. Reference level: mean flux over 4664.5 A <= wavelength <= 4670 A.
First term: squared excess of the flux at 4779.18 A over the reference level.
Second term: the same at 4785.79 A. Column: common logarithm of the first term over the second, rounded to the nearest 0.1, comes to -0.2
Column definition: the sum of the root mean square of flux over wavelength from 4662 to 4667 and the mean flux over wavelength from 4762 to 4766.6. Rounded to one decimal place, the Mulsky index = 33.0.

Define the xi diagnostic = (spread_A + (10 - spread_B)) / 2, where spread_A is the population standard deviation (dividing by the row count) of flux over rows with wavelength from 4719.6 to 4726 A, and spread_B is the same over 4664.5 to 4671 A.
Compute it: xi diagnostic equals 5.2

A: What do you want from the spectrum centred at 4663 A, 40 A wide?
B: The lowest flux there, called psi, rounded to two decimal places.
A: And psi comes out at 15.12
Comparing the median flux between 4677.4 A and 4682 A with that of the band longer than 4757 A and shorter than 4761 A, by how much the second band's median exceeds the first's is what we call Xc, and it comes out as 0.6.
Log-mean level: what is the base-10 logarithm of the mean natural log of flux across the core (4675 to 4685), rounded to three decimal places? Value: 0.450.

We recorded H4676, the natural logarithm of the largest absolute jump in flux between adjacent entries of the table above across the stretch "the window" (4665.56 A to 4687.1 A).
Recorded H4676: 0.74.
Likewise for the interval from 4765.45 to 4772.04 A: 0.43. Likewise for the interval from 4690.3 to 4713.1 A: 1.12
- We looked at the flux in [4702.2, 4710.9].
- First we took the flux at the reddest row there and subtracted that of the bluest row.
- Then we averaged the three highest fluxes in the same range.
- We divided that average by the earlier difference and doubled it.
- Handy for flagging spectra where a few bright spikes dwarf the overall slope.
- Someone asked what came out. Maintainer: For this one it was -59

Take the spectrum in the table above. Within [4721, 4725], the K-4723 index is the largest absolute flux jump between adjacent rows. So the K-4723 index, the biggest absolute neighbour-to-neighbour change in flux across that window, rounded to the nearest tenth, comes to 1.9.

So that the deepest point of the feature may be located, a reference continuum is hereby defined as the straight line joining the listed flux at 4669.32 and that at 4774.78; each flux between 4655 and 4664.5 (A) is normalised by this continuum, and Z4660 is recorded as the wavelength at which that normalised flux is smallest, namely 4661.80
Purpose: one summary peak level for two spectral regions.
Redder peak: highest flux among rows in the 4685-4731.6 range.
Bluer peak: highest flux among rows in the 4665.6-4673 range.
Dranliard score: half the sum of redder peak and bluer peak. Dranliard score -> 18.4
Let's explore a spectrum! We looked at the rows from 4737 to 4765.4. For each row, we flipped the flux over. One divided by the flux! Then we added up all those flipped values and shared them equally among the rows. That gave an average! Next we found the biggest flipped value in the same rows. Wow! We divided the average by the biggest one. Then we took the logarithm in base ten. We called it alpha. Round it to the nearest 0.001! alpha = -0.022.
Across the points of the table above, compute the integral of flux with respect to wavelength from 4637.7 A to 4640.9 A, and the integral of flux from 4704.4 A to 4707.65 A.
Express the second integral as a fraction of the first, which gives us 0.88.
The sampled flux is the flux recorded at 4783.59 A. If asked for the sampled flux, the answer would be 16.75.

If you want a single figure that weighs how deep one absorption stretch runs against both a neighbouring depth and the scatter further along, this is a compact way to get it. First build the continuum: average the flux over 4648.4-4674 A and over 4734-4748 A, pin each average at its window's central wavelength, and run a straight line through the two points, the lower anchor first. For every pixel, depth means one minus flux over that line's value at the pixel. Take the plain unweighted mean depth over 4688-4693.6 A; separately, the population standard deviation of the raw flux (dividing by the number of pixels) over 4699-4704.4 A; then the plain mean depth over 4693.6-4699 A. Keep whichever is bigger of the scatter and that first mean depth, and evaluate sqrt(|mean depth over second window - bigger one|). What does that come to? 0.72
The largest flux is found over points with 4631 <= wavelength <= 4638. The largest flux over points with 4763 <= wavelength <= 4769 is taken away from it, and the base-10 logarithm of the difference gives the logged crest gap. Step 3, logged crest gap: 0.19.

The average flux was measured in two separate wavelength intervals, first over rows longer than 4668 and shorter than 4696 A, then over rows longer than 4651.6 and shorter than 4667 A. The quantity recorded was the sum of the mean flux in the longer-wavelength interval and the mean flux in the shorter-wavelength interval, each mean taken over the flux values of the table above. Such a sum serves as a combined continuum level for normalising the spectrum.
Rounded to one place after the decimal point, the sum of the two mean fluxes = 34.0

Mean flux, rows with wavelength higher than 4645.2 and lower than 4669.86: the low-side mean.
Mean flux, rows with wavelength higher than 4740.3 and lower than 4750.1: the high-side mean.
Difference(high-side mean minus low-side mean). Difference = -0.91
